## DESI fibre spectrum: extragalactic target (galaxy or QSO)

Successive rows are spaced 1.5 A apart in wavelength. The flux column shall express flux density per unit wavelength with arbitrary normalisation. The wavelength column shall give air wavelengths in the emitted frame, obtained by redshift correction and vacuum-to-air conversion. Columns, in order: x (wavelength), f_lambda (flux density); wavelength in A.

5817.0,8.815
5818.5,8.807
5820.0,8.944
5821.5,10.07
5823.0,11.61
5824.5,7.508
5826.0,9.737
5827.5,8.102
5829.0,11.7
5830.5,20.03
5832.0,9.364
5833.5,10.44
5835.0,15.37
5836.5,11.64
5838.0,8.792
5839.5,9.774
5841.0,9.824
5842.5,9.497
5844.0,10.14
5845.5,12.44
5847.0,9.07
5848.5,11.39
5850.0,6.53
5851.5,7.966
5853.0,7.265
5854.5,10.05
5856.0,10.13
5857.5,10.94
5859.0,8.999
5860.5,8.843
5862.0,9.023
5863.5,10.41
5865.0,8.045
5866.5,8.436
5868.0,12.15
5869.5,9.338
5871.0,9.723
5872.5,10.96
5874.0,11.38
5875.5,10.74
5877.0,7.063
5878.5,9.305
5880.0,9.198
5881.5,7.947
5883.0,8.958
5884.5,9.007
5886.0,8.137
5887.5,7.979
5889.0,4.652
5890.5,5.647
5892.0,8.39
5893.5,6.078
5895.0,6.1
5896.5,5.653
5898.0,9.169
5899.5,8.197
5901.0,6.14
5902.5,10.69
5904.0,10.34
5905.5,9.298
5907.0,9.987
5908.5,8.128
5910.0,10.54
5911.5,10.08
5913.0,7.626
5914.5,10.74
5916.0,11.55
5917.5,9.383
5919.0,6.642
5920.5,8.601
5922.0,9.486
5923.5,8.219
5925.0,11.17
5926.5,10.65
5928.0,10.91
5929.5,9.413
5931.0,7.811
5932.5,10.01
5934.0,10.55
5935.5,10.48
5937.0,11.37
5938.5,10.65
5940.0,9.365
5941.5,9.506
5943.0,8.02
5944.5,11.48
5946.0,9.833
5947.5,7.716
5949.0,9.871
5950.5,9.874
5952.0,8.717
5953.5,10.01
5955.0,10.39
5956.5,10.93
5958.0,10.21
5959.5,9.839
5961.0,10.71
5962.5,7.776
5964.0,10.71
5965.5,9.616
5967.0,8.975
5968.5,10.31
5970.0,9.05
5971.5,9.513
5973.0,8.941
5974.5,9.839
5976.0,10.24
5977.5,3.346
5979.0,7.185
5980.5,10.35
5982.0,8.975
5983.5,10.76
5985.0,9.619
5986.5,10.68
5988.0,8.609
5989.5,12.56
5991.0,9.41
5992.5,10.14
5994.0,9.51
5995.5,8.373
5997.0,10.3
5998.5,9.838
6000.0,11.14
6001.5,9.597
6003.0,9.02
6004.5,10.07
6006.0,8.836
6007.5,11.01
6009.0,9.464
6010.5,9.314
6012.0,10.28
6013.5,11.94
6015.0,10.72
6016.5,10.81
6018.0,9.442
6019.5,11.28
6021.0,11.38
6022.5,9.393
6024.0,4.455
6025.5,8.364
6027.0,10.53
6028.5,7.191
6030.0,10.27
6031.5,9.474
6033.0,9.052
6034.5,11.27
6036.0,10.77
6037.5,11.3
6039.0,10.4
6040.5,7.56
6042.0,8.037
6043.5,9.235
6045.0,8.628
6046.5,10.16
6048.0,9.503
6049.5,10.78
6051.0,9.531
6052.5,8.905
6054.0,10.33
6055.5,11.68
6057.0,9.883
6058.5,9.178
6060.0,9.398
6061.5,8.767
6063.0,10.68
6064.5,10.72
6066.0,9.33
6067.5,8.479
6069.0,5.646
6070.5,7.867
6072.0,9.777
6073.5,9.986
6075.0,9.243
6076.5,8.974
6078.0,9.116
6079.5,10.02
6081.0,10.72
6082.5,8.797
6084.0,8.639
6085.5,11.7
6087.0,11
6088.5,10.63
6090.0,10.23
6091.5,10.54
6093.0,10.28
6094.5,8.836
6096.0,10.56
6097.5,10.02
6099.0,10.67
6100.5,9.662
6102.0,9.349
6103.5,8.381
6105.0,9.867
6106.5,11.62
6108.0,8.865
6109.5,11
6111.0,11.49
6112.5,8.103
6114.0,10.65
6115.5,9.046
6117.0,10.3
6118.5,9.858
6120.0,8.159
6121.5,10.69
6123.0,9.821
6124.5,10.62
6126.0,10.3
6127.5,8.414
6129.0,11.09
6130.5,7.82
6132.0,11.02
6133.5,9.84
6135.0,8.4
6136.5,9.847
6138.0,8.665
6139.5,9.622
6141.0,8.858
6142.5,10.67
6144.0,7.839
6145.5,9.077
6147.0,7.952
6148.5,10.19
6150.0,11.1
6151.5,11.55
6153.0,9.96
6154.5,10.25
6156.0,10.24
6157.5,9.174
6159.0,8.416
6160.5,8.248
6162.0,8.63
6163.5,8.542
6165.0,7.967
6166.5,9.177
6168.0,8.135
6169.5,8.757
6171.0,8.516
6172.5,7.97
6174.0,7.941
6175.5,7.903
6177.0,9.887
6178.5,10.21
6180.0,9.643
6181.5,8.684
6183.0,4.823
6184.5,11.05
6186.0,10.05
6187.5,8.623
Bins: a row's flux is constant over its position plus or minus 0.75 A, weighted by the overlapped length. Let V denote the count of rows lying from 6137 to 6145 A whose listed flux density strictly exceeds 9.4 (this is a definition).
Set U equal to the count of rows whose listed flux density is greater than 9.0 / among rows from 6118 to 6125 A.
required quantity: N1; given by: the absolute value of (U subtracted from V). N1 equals 2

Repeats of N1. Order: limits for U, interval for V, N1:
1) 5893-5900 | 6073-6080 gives 1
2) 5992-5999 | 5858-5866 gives 3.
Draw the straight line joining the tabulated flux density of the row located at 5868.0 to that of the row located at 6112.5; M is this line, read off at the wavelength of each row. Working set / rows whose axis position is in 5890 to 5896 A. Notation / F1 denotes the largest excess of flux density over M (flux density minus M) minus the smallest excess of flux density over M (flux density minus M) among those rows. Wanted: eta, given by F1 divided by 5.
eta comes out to 0.55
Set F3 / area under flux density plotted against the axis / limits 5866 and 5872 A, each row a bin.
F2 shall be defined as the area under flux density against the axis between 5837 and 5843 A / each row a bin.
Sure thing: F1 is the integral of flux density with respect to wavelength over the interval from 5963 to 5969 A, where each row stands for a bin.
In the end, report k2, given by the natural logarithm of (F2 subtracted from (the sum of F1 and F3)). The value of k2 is 4.12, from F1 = 58.8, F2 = 57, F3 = 60.1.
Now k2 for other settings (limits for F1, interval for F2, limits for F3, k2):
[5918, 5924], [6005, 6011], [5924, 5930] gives 4.00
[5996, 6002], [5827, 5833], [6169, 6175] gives 3.59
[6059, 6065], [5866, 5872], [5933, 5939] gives 4.15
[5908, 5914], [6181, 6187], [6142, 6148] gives 4.03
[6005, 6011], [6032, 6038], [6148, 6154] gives 4.08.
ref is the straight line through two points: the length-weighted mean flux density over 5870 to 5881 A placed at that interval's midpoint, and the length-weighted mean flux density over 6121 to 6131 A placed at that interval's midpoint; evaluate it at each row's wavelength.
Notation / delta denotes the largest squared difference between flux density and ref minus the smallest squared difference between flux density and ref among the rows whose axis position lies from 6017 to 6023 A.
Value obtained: 2.4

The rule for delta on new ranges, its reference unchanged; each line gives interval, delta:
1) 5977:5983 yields 40.9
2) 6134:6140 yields 2.1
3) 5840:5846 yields 7.5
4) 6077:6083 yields 1.0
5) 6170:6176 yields 2.1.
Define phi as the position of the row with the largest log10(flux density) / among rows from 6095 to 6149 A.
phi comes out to 6106.5 A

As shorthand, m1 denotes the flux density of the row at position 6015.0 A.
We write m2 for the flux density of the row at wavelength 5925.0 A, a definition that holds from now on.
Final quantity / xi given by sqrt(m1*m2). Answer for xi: 10.94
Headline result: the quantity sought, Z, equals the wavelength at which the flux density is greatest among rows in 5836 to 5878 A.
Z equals 5845.5 A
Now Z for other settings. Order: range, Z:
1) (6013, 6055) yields 6013.5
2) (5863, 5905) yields 5868.0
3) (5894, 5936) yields 5916.0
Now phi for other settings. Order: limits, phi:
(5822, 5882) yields 5830.5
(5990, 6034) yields 6013.5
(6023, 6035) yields 6034.5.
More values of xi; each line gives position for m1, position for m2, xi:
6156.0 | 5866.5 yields 9.29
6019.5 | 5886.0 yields 9.58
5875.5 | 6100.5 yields 10.19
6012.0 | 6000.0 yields 10.70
